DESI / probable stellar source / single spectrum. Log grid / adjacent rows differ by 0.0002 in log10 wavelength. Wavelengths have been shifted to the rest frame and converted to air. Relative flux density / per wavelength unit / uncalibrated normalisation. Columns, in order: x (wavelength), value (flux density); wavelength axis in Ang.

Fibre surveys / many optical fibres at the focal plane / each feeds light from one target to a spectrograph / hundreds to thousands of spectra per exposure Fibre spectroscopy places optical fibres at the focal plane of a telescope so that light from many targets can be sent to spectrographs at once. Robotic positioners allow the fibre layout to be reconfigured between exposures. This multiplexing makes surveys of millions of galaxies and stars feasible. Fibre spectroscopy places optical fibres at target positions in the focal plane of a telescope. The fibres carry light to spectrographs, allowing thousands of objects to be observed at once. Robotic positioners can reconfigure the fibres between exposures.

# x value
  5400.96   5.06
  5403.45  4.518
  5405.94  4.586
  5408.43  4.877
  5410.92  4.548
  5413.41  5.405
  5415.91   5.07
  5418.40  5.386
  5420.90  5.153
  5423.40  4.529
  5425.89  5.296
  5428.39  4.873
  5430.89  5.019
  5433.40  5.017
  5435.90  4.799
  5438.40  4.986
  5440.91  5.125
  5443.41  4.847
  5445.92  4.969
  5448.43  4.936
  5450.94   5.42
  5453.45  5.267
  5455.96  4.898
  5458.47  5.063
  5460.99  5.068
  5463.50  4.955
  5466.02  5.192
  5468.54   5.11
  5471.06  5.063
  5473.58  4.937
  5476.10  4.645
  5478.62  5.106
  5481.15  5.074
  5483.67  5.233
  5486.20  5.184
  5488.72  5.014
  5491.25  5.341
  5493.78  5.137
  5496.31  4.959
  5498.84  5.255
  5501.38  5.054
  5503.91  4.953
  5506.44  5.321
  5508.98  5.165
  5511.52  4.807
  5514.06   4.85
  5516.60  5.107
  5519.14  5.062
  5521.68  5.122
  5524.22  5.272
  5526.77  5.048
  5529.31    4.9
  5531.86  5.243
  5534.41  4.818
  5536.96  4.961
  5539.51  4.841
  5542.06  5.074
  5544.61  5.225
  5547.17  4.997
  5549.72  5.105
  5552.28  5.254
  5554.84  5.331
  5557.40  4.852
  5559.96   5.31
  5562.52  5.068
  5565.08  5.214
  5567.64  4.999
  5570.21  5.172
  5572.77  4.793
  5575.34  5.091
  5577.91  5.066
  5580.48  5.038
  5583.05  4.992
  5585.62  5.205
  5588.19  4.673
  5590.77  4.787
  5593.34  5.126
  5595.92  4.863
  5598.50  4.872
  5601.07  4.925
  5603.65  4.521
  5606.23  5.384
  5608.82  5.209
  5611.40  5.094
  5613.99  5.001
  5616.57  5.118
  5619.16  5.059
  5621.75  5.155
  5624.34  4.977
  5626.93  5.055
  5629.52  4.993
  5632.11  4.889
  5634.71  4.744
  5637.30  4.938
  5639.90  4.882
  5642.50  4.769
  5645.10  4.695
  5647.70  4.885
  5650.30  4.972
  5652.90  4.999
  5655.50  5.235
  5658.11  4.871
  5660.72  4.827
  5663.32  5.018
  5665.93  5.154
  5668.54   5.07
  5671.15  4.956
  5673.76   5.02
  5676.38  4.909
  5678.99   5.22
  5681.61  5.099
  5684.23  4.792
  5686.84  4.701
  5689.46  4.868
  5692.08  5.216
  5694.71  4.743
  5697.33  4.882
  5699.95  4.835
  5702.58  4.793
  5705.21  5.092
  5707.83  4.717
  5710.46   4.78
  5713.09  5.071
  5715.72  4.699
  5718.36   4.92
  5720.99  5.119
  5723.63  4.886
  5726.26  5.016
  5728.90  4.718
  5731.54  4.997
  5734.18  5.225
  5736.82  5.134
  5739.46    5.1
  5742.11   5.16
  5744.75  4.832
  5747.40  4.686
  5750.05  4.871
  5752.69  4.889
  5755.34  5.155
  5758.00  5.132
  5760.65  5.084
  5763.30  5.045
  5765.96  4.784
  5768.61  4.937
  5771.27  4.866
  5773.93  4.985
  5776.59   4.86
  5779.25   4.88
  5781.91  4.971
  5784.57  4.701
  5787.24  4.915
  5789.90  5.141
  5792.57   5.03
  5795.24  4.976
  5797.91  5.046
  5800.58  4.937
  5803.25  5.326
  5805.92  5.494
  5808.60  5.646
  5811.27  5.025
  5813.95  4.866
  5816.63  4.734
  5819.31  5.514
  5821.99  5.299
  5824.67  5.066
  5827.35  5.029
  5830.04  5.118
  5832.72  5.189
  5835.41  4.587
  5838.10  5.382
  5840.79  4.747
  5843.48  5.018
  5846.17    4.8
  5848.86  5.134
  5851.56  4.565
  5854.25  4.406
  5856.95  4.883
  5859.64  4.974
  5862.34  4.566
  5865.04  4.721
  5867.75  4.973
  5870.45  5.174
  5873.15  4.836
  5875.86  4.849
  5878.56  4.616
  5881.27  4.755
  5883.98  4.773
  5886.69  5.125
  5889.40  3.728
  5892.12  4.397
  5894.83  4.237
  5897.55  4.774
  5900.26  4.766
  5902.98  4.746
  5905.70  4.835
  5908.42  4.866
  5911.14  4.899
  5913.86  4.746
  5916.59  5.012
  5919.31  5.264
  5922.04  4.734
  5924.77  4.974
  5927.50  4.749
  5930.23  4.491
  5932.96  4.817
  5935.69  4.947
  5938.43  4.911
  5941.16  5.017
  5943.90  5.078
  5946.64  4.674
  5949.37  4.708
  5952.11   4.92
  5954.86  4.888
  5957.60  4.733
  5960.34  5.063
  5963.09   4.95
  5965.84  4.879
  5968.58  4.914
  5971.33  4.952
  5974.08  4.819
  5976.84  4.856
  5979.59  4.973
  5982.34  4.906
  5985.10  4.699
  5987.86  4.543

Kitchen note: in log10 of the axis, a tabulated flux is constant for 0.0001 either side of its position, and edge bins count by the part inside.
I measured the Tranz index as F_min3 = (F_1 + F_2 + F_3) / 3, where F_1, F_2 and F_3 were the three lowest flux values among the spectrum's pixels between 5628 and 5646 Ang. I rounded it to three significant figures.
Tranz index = 4.74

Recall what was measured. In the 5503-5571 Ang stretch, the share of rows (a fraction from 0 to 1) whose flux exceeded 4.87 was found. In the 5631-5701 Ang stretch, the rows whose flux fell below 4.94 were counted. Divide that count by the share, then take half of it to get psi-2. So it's 9.8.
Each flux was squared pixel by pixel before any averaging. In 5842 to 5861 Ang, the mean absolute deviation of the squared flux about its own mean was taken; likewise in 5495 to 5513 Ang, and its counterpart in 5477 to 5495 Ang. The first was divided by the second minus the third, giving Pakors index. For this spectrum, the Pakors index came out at 3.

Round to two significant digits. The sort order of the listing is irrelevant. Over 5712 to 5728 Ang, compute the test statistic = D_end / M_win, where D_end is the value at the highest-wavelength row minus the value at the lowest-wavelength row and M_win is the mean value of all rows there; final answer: -0.011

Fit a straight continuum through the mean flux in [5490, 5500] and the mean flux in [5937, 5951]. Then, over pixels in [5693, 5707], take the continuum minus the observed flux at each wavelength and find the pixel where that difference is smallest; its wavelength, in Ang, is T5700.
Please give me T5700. 5705.21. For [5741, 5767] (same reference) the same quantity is 5755.34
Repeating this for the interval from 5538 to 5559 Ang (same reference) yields 5554.84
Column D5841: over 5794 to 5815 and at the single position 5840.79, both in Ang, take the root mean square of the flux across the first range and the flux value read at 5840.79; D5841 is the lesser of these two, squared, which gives 22.5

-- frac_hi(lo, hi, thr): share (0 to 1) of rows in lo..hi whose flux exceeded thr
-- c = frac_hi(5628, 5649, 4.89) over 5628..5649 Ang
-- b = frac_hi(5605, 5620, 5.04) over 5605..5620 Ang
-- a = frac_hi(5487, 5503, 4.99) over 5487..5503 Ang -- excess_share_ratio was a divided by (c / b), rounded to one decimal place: 2.8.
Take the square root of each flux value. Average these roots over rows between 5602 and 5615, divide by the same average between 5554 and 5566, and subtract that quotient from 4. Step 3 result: 3.01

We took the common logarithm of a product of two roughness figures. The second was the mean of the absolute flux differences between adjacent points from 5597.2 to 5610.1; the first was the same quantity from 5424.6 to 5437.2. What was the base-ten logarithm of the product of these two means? -1.1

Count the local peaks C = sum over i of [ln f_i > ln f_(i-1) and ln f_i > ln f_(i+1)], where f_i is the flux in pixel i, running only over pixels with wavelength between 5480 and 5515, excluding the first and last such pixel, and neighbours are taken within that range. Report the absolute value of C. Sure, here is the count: 4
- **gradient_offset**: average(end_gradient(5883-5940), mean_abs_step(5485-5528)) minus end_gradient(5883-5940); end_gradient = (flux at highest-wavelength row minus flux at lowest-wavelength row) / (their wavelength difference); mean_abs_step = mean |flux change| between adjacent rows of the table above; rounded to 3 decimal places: 0.097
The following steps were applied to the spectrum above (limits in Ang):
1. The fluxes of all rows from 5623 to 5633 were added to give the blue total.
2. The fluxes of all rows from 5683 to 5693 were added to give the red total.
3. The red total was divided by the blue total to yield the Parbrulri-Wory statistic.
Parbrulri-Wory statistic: 0.98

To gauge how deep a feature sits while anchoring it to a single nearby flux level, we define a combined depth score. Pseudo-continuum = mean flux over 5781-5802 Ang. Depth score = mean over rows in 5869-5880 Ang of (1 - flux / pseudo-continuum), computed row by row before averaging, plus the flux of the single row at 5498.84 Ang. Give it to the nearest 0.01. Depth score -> 5.27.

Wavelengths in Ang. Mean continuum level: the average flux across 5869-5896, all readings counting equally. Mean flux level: 4.65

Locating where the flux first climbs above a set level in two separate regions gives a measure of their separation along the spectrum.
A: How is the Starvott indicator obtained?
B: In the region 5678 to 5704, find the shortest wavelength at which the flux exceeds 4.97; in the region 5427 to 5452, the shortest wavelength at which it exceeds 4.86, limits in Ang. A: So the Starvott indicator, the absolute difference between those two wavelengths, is 250.6 Ang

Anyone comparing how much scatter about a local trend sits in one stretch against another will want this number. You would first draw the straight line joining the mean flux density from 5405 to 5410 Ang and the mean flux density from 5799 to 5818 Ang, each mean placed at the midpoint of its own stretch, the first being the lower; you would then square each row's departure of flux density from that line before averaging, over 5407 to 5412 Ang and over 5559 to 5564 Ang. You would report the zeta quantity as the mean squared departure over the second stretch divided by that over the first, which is 3.7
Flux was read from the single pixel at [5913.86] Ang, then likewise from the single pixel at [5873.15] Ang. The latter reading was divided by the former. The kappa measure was 1.02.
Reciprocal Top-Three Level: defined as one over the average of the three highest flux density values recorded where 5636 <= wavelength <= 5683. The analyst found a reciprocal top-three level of 0.192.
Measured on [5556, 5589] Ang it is 0.191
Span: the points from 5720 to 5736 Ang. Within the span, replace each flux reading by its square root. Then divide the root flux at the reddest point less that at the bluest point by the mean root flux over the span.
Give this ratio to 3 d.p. 0.010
